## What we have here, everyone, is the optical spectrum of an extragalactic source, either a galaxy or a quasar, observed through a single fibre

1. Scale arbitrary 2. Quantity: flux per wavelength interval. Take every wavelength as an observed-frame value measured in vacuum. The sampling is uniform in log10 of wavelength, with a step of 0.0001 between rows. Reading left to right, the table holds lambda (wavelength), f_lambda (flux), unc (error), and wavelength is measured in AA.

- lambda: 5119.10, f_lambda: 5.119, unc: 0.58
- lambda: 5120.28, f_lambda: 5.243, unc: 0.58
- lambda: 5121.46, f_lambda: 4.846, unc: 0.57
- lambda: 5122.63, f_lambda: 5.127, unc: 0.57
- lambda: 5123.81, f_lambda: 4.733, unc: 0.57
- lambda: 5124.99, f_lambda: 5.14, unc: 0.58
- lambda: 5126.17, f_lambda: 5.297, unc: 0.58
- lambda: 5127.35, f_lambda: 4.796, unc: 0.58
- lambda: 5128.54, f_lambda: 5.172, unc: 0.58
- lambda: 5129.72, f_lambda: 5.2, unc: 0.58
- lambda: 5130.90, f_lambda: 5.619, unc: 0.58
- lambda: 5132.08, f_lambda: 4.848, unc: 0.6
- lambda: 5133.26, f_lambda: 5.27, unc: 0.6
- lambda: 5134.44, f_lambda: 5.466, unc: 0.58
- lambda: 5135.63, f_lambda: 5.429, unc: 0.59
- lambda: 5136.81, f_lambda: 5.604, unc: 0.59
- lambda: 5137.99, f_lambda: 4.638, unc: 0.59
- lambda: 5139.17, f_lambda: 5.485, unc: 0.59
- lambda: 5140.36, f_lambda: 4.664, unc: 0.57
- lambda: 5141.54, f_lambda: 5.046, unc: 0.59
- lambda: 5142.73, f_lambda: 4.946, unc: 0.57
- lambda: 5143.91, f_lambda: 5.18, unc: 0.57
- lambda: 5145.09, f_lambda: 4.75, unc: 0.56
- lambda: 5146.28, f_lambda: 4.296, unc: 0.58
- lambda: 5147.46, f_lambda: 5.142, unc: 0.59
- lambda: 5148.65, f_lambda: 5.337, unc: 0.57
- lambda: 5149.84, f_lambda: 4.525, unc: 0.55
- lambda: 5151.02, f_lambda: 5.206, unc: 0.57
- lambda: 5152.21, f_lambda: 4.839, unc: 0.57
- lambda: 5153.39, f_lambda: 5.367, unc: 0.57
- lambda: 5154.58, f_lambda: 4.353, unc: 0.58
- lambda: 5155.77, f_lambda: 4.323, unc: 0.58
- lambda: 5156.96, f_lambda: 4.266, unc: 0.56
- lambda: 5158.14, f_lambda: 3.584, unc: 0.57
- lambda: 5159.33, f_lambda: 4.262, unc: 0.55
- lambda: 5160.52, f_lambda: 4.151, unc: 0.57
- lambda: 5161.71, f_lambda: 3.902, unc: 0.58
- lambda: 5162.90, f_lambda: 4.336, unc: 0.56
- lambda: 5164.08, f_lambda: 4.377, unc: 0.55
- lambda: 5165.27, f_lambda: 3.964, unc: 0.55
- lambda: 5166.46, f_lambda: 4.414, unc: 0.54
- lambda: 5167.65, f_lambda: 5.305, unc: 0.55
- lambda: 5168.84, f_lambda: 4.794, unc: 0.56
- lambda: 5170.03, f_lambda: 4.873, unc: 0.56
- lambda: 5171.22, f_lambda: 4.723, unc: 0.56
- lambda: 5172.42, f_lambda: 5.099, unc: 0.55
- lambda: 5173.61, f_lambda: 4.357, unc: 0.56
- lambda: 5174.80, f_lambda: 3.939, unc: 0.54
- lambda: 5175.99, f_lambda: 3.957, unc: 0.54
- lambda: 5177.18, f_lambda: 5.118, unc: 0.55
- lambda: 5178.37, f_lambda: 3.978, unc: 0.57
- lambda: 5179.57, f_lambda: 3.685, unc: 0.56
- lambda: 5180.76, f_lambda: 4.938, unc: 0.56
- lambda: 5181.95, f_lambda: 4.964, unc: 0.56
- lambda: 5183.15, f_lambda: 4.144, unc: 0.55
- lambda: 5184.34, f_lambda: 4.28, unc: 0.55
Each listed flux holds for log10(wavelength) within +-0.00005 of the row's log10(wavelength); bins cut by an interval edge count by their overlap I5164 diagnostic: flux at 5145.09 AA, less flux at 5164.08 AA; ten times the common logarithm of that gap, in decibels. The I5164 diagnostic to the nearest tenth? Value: -4.3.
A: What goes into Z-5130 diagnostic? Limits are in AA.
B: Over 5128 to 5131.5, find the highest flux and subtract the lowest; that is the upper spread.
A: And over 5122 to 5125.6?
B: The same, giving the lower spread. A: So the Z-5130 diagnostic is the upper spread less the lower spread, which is 0.0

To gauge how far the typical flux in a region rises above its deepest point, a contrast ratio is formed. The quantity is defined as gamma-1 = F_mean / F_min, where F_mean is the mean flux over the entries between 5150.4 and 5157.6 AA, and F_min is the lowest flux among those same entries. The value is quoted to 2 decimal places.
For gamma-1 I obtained 1.11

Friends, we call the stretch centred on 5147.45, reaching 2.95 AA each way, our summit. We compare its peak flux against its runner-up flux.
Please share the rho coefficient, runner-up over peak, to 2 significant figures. 0.96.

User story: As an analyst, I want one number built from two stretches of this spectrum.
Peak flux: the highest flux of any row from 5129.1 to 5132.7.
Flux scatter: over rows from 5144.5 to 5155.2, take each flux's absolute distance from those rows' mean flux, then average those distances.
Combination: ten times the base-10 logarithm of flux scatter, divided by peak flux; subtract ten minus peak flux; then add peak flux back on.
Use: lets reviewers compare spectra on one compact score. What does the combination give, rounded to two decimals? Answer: 0.43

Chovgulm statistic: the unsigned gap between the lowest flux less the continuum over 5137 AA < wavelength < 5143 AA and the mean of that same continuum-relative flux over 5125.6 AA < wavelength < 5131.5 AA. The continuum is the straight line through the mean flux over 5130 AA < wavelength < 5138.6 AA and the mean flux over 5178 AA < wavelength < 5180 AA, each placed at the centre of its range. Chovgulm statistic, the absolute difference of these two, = 0.27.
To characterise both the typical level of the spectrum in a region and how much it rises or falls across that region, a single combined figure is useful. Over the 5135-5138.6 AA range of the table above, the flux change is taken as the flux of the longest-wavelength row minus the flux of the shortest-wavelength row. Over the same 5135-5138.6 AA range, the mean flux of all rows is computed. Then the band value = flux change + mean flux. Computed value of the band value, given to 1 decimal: 4.4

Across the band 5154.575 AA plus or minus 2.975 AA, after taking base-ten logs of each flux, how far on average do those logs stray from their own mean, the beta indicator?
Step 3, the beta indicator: 0.035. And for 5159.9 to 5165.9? 0.018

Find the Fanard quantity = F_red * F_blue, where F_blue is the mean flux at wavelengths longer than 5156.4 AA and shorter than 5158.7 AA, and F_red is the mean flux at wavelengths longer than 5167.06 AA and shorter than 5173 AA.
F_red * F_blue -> 19.5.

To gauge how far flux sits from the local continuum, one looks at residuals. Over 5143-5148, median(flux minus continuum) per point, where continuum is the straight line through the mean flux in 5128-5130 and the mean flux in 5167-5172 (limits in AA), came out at -0.13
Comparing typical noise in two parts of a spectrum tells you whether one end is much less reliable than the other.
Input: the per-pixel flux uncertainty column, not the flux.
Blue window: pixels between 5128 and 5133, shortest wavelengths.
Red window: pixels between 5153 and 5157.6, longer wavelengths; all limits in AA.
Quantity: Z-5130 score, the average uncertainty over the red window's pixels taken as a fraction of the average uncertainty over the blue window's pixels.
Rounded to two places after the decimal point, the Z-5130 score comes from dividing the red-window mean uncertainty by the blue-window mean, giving 0.98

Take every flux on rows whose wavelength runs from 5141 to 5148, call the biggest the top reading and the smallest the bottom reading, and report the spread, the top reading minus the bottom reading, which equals 0.88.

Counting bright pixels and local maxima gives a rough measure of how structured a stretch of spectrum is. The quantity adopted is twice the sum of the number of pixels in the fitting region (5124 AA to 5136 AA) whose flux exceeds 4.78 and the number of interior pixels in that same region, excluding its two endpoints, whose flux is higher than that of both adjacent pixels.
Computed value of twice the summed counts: 26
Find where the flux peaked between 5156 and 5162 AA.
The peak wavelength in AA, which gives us 5156.96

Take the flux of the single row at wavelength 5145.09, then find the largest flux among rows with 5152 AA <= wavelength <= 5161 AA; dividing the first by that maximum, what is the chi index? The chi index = 0.89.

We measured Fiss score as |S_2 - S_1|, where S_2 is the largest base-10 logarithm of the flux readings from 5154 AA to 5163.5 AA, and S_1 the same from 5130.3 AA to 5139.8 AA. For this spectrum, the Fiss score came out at 0.111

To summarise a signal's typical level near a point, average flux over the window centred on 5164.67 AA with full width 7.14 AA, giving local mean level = 4.4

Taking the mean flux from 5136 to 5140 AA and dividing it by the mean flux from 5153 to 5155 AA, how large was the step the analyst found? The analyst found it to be 1.08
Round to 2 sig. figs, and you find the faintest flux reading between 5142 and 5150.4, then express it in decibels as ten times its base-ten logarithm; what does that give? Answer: 6.3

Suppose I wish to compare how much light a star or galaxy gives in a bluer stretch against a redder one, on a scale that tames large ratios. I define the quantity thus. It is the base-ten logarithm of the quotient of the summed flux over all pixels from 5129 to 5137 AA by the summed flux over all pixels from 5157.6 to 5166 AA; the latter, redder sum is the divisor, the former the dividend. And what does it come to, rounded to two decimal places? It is 0.12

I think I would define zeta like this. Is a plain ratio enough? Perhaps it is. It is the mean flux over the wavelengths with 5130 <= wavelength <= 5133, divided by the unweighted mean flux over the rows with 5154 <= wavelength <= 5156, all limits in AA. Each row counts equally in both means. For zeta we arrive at 1.21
